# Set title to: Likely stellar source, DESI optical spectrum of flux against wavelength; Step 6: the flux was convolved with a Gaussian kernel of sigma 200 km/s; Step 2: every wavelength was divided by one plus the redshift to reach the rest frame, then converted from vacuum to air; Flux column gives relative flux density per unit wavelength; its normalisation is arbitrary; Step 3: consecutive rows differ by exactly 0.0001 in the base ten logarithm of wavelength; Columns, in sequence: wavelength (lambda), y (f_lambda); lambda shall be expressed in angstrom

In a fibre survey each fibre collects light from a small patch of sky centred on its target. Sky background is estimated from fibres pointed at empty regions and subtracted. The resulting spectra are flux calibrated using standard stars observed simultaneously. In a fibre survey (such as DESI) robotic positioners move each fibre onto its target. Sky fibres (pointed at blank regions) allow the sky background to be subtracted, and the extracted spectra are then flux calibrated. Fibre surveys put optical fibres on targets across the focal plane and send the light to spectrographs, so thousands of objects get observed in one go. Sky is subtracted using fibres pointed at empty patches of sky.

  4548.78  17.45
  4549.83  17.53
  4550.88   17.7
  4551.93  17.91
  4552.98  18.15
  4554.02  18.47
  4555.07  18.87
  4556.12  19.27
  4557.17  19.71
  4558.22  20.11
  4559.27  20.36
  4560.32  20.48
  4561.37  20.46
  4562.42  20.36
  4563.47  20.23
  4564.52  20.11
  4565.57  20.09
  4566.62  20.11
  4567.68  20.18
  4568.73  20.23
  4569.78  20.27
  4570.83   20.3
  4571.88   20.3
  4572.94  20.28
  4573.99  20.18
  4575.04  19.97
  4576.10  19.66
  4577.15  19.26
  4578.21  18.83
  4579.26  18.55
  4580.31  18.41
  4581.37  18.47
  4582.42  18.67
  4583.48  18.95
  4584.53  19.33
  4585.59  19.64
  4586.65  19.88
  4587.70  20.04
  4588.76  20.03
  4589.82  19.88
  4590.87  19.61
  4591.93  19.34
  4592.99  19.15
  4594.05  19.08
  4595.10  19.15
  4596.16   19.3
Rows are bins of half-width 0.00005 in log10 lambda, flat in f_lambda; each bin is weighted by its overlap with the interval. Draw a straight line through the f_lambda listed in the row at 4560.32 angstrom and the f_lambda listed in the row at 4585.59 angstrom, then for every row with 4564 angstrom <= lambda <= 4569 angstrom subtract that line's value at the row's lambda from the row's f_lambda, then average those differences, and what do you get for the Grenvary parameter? -0.13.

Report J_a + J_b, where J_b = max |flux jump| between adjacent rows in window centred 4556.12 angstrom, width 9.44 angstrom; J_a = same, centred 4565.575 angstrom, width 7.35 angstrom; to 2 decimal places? 0.57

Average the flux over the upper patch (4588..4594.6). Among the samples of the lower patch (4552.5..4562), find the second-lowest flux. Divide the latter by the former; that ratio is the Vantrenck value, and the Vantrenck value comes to 0.95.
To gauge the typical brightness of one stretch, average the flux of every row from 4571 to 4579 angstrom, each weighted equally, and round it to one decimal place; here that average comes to 19.8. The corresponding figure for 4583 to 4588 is 19.6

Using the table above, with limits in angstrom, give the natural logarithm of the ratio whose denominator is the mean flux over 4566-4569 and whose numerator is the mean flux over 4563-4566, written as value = 0.00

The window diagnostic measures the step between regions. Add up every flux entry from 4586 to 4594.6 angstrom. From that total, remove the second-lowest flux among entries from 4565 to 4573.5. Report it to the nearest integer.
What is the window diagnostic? 137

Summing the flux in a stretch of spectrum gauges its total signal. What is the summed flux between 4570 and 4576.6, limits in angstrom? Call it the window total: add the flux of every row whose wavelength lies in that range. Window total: 121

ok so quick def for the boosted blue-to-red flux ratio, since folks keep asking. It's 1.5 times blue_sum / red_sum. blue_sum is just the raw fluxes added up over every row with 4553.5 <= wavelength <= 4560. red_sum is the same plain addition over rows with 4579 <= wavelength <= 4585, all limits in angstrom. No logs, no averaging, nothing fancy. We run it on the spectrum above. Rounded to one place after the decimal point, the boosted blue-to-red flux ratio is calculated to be 1.6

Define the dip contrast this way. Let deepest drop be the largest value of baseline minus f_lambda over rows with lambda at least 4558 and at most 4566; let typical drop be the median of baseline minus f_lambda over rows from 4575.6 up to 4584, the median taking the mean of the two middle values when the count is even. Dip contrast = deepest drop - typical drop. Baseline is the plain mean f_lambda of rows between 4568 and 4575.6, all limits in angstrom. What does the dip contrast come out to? -1.3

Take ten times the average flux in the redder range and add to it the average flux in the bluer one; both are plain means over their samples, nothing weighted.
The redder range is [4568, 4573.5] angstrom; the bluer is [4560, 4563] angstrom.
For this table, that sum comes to 223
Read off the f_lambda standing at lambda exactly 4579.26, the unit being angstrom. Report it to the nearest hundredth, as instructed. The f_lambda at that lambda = 18.55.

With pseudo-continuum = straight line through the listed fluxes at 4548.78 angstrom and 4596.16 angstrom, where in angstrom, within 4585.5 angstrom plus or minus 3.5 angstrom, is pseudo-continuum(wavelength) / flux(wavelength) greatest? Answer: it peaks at 4582.42 angstrom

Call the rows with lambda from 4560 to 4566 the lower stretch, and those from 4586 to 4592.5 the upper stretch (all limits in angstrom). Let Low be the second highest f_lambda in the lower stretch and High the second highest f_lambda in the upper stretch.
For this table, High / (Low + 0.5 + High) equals 0.489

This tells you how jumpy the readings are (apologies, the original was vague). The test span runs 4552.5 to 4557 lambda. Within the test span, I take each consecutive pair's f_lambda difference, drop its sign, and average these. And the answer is 0.37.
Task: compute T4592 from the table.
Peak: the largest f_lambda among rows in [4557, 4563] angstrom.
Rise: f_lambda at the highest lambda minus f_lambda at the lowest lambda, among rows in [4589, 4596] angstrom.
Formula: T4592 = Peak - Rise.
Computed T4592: 21.2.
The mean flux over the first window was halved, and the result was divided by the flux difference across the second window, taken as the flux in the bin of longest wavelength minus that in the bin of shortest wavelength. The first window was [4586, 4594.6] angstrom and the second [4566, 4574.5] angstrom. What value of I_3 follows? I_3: 140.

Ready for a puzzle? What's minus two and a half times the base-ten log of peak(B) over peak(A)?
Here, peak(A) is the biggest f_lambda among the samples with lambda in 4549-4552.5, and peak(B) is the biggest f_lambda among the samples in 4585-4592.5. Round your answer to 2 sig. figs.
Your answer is -0.12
